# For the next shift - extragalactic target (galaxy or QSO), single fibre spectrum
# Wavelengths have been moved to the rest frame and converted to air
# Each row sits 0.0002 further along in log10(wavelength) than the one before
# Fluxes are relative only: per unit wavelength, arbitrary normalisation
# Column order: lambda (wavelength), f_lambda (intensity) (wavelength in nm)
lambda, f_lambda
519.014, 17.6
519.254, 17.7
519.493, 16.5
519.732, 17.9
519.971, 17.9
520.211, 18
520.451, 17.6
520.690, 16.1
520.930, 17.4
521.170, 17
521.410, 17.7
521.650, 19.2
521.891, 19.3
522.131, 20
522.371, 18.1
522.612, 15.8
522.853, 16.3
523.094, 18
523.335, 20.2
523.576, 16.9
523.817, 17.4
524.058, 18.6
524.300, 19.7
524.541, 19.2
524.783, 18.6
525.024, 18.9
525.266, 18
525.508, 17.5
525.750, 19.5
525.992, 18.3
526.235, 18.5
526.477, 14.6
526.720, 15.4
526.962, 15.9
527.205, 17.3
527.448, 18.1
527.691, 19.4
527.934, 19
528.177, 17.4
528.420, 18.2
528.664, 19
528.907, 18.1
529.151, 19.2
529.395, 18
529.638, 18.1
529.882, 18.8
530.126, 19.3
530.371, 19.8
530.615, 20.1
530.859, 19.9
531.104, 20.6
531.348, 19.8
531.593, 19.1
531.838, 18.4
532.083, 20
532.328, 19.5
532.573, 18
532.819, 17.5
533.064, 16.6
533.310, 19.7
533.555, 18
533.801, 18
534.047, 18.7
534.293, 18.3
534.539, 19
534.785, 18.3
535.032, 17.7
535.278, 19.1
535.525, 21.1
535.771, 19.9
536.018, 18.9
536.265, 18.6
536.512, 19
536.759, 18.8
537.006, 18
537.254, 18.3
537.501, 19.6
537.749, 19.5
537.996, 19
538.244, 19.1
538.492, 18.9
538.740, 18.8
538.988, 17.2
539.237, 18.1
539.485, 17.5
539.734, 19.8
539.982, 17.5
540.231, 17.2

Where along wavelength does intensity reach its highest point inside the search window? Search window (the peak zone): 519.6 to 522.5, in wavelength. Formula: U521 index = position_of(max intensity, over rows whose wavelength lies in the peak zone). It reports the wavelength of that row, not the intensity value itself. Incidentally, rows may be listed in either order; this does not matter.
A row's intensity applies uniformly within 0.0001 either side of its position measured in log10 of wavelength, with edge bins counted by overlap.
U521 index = 522.131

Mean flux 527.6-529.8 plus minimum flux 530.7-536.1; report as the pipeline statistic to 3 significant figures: 35.1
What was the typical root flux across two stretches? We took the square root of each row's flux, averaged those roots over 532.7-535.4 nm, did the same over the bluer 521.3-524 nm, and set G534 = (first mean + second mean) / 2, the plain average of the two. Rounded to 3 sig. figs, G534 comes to 4.26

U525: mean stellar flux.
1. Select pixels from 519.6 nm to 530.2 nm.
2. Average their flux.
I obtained 18.0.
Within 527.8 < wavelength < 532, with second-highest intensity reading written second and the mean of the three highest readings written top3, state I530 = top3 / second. 1.00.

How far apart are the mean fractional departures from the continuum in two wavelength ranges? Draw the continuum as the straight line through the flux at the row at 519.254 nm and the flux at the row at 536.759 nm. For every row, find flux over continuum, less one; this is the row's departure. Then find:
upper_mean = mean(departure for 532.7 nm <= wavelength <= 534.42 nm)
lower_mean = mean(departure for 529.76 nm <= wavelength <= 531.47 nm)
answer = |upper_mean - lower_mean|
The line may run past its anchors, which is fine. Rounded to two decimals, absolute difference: 0.10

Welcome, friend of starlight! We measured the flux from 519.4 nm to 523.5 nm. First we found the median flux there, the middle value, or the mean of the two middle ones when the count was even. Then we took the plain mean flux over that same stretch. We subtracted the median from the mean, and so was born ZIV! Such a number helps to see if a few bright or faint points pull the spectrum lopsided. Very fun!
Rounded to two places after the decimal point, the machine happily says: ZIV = -0.08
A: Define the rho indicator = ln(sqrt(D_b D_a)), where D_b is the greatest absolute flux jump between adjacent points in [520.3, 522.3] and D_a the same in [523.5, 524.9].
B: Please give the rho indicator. 0.29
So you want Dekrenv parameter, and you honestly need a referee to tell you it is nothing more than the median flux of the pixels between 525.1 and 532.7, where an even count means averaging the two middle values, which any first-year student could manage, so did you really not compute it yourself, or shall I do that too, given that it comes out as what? 18.5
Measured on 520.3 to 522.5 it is 17.7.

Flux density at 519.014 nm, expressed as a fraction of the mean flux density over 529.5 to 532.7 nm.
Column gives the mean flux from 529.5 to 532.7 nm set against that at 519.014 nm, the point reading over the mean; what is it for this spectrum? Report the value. 0.91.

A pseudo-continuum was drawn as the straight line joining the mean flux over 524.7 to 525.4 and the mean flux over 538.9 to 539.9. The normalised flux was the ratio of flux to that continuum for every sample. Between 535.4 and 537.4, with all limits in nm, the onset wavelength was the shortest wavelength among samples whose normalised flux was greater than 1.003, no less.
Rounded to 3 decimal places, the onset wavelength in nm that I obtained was 535.525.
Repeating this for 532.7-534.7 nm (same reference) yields 533.310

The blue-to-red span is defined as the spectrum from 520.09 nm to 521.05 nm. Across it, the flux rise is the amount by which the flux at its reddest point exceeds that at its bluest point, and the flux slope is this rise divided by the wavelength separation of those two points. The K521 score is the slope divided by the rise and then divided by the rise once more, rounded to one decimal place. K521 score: -2.3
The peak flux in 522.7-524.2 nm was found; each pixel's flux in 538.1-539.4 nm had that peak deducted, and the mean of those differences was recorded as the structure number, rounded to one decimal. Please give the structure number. -1.8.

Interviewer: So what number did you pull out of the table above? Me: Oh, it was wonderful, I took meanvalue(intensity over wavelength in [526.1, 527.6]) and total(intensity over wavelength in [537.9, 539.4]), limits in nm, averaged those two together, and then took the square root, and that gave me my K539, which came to 7.99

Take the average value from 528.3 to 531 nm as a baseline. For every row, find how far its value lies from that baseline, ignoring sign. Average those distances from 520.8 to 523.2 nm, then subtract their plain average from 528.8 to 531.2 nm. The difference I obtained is 0.6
